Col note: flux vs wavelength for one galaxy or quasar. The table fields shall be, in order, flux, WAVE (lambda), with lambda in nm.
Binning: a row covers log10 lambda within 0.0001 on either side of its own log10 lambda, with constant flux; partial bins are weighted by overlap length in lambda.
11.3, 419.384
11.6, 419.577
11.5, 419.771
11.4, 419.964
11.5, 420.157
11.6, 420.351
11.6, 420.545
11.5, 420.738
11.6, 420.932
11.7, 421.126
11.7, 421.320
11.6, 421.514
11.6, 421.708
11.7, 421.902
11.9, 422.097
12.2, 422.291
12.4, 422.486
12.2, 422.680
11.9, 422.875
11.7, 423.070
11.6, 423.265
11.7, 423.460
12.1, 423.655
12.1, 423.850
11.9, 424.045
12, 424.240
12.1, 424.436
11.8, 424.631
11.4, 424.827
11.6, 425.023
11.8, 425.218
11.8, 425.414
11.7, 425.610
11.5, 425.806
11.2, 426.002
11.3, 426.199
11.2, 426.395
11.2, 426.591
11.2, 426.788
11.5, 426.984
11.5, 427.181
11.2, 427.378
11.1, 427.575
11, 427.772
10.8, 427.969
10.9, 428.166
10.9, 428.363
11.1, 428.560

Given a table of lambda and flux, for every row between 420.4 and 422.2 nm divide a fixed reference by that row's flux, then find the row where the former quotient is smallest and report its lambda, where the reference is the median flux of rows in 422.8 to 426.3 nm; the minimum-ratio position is 422.097 nm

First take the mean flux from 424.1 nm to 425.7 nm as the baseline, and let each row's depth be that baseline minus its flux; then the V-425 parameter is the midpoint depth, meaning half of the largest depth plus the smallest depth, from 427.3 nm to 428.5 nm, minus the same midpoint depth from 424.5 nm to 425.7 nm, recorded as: 0.6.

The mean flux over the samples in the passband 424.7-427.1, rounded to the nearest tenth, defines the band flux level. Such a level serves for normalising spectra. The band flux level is 11.5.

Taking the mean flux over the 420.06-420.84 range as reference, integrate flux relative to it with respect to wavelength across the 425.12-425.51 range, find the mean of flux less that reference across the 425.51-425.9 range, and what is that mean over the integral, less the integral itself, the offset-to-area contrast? -0.3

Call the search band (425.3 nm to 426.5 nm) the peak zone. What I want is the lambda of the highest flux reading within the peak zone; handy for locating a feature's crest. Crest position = 425.414 nm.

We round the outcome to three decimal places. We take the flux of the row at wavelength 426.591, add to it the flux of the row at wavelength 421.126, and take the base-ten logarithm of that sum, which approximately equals 1.360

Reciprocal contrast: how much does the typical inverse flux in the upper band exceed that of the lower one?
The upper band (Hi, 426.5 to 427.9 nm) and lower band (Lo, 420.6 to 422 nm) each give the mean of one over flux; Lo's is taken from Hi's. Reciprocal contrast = 0.003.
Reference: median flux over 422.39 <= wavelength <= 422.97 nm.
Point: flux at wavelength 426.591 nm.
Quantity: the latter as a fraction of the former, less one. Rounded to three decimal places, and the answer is -0.082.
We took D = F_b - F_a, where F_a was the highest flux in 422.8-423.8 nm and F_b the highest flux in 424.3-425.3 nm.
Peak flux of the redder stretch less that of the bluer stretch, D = 0.00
